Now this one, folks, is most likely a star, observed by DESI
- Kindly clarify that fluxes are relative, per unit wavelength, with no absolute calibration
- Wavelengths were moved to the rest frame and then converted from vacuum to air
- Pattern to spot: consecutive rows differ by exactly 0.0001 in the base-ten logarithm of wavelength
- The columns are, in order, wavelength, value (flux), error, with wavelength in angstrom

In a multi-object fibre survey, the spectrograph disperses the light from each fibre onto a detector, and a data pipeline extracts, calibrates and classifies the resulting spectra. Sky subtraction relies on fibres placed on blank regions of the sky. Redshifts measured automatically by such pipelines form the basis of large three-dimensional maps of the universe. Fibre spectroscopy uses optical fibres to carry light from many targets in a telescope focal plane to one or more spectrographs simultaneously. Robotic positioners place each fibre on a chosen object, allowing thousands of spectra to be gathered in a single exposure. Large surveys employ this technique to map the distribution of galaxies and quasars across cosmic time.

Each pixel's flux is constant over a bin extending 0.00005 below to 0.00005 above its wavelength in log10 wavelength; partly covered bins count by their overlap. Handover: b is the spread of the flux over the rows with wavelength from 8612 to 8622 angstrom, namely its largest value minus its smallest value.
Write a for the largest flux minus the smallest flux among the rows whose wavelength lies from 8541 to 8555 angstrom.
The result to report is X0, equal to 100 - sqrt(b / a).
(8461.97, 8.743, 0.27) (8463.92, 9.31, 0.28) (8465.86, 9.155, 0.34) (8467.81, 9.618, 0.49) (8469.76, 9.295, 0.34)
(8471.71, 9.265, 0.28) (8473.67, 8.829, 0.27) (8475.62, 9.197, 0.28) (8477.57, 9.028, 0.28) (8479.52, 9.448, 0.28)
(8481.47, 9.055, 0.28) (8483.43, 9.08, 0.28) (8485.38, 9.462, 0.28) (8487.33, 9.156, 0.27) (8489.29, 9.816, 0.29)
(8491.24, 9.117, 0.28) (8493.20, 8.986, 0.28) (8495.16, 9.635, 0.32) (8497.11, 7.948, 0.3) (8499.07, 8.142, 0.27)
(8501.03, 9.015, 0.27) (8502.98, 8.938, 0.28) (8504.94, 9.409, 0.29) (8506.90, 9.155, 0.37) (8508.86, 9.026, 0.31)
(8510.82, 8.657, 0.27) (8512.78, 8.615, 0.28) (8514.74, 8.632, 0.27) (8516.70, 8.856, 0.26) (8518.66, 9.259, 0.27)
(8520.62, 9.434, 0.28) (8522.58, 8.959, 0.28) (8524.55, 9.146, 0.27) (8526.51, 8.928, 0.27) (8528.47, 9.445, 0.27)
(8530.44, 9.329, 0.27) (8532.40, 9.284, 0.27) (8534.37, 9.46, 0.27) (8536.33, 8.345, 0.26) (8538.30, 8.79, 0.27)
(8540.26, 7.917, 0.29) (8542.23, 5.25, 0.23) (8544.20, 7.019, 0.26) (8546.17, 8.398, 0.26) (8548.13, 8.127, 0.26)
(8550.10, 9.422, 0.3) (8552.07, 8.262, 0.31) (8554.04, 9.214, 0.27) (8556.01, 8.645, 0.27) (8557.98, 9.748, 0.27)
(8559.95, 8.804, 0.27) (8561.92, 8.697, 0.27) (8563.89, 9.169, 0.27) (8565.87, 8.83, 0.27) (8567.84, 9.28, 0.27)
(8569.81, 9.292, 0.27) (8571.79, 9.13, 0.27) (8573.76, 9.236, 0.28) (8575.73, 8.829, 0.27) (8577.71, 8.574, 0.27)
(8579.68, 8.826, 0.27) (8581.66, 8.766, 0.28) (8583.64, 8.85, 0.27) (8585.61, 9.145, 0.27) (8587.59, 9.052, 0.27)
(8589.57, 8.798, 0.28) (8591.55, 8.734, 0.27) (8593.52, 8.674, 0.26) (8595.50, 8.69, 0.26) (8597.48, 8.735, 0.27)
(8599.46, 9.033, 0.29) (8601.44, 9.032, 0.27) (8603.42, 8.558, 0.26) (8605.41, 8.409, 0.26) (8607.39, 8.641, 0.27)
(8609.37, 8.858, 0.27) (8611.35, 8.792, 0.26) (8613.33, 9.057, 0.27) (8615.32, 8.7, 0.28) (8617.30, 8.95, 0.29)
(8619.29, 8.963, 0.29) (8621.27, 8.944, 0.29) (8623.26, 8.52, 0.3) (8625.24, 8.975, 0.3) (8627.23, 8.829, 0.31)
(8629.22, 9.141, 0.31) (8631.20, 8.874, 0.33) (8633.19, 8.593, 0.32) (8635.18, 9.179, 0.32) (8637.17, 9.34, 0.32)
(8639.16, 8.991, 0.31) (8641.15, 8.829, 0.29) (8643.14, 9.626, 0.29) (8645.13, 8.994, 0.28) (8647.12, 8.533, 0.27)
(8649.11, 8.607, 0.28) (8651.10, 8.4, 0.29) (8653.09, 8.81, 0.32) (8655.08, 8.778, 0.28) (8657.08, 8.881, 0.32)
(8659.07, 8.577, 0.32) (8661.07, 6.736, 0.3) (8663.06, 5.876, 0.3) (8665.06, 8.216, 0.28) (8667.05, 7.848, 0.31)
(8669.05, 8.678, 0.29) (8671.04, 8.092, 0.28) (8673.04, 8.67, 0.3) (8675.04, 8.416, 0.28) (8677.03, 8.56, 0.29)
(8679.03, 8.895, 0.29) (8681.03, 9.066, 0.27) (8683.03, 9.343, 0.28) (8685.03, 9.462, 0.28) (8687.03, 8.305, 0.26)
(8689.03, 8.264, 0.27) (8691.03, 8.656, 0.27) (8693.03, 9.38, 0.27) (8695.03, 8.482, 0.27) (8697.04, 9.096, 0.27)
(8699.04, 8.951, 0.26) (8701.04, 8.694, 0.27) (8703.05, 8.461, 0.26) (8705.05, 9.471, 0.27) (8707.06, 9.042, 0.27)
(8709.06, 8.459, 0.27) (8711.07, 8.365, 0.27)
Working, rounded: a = 4.2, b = 0.4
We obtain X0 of 99.7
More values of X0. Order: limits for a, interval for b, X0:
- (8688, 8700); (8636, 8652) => 99.0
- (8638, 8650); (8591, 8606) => 99.2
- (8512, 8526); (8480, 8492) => 99.0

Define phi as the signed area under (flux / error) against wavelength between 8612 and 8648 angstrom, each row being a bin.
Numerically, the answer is 1084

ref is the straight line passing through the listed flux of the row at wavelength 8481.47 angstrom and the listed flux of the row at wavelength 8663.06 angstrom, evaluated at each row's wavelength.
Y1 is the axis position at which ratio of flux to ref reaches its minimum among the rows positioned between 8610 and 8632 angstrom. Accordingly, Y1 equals 8615.32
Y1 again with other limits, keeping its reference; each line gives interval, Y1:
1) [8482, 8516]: 8497.11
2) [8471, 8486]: 8473.67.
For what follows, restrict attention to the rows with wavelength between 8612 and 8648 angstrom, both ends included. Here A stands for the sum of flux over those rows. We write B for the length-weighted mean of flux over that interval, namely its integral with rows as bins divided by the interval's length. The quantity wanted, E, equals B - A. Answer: -152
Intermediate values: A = 161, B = 8.95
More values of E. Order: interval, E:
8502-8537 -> -154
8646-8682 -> -141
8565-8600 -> -152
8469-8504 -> -154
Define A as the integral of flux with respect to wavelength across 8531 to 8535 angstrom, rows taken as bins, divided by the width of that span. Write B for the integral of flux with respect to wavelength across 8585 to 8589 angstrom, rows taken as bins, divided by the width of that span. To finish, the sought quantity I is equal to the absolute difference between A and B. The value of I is 0.31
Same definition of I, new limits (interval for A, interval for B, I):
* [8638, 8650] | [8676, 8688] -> 0.00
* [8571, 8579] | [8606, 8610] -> 0.23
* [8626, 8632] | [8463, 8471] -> 0.40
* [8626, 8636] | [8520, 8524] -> 0.24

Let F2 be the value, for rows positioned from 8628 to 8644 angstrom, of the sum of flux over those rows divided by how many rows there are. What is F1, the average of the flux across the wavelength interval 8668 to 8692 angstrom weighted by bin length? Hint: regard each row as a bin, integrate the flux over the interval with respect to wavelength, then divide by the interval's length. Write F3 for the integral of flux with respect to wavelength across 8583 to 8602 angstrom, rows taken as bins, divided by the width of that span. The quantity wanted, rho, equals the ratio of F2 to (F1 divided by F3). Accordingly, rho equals 9.25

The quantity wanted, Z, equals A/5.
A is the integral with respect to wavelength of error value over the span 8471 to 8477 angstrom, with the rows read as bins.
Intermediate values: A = 1.66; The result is 0.332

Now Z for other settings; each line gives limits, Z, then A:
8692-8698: 0.324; 1.62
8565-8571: 0.324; 1.62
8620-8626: 0.356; 1.78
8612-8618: 0.334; 1.67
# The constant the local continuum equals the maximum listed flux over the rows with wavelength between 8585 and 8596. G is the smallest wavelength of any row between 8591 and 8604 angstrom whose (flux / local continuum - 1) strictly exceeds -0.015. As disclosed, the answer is 8599.46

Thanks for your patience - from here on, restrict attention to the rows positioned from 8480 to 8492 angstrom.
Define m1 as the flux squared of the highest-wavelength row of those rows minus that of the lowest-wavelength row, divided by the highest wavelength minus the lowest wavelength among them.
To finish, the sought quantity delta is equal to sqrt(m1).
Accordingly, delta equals 0.34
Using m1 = 0.1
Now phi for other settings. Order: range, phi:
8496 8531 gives 1114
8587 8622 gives 1132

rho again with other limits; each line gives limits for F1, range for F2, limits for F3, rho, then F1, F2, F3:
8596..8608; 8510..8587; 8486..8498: 9.18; 8.73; 8.78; 9.1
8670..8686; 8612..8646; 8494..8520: 9.04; 8.81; 8.97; 8.9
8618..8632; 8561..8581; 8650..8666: 8.12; 8.89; 8.99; 8.0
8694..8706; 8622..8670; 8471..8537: 8.78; 8.86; 8.58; 9.1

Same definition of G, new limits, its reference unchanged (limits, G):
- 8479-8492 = 8479.52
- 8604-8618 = 8613.33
